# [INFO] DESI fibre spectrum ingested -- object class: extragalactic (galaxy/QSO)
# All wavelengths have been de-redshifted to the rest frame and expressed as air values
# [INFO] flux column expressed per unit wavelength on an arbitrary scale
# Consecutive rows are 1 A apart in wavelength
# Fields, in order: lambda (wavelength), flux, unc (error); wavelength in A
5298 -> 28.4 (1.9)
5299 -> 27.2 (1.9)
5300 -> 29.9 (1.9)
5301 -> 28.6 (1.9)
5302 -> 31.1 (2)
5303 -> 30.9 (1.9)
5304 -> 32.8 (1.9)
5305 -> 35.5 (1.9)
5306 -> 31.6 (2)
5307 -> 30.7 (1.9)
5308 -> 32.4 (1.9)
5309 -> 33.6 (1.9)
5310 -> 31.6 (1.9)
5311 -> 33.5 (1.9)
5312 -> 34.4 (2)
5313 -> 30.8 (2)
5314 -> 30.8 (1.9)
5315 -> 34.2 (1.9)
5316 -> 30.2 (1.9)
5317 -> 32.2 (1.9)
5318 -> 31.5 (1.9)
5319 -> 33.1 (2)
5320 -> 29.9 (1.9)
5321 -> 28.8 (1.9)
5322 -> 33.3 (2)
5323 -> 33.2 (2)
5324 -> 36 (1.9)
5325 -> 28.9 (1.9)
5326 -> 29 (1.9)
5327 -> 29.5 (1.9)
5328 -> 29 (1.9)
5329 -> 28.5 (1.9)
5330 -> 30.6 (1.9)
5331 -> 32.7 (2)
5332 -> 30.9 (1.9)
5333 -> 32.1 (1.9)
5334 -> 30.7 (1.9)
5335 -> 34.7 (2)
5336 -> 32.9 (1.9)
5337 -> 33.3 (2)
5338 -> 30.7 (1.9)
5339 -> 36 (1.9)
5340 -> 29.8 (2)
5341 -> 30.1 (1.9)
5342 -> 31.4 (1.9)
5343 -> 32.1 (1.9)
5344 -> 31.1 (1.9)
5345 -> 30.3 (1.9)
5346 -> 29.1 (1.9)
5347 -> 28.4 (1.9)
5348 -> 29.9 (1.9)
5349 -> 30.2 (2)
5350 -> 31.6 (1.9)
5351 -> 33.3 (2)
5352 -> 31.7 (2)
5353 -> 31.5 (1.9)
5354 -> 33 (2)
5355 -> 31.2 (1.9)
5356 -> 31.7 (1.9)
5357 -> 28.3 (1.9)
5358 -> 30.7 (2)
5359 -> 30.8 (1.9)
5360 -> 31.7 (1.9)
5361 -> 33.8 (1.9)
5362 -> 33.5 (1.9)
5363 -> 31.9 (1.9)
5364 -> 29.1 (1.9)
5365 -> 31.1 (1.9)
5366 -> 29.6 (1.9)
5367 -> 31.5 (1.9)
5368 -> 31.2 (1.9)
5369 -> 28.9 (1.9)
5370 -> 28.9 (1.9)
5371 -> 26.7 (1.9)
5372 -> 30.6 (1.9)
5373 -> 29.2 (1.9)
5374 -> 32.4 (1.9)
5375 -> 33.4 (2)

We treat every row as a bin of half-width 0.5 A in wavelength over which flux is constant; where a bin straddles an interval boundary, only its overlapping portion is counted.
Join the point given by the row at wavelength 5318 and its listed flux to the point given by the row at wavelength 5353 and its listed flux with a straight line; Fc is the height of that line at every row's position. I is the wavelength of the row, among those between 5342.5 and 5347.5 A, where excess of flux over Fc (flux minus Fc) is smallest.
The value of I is 5347 A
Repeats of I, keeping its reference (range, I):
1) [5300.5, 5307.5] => 5301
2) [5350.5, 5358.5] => 5357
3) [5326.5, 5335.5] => 5329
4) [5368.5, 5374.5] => 5371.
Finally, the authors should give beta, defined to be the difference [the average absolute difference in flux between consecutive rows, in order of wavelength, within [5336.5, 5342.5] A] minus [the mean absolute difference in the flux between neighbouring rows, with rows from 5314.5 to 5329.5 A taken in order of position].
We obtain 1.1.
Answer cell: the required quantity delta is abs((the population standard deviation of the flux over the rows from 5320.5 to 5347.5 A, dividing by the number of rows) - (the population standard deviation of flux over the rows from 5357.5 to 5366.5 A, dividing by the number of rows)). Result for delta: 0.7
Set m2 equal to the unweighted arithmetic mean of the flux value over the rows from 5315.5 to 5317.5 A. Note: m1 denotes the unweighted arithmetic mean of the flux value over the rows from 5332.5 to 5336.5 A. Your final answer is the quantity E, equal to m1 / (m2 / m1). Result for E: 34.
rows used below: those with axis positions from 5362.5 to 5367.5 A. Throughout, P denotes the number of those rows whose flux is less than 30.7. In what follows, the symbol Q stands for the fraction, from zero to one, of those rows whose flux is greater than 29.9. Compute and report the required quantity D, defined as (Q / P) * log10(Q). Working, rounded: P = 2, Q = 0.60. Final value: -0.067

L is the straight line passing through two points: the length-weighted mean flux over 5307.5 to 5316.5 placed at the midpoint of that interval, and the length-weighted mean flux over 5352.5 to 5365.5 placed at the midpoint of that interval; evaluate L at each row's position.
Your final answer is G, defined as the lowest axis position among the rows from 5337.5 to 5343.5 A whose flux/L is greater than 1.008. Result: 5339 A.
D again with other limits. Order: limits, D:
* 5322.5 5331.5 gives -0.026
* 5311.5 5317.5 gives 0.000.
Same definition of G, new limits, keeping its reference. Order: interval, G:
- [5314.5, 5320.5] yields 5315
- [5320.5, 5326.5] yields 5322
